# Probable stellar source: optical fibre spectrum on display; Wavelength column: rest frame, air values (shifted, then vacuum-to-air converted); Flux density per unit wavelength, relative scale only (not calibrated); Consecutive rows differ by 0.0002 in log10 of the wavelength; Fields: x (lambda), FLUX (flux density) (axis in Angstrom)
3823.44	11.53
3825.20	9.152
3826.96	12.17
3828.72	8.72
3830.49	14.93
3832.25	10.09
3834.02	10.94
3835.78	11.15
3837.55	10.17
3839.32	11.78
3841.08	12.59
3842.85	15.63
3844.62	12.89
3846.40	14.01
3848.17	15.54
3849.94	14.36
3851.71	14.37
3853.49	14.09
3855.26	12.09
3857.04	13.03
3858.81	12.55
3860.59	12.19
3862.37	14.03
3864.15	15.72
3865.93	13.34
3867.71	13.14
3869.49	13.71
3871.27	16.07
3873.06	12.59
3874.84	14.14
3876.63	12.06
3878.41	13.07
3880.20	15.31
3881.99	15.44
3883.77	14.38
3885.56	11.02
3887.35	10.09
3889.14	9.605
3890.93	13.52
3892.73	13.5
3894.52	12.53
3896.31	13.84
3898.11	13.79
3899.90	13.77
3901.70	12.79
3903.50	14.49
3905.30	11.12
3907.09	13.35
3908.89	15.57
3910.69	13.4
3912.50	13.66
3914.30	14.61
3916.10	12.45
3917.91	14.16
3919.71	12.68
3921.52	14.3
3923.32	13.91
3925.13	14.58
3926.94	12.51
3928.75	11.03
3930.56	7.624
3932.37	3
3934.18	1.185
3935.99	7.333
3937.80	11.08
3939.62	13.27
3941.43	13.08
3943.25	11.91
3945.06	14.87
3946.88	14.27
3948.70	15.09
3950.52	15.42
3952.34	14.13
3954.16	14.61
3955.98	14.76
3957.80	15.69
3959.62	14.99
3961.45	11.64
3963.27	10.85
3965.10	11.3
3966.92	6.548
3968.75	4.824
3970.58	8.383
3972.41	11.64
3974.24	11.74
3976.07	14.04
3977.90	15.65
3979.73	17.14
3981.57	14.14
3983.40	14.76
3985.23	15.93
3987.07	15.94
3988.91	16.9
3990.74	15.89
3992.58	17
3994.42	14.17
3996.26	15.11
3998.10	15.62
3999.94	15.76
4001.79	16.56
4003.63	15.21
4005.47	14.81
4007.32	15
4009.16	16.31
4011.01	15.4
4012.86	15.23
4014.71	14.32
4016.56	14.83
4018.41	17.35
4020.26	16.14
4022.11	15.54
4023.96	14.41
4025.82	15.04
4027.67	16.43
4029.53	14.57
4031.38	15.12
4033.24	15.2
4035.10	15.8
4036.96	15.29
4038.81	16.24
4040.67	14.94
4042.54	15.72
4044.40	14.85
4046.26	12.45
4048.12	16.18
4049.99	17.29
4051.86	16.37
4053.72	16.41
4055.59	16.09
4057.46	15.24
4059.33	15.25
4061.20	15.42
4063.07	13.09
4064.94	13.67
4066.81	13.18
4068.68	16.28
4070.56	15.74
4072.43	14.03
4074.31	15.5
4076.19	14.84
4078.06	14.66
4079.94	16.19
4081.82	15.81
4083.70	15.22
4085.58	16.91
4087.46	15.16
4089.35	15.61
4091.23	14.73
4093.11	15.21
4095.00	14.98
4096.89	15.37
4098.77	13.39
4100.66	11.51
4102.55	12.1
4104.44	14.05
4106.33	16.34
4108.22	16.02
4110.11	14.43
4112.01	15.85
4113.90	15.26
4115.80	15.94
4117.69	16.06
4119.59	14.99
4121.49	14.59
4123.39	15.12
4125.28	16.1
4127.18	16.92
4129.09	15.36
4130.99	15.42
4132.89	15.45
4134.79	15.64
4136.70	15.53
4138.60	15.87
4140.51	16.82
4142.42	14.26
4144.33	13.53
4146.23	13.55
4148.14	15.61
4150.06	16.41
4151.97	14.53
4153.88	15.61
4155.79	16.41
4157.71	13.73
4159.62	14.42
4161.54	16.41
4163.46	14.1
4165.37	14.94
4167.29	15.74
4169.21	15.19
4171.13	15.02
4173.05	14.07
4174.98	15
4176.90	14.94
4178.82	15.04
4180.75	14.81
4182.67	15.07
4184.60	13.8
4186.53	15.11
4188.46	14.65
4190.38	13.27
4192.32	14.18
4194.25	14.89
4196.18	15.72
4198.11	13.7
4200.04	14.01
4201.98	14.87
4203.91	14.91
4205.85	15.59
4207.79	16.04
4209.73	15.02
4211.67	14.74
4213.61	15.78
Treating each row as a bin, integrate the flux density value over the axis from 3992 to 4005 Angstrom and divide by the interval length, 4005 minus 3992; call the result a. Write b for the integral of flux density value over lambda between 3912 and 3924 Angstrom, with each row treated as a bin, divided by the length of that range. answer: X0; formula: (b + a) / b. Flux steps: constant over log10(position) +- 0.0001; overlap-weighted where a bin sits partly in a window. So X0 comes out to 2.14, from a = 16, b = 13.7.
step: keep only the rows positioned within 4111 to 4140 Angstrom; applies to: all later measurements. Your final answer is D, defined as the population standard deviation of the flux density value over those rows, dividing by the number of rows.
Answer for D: 0.5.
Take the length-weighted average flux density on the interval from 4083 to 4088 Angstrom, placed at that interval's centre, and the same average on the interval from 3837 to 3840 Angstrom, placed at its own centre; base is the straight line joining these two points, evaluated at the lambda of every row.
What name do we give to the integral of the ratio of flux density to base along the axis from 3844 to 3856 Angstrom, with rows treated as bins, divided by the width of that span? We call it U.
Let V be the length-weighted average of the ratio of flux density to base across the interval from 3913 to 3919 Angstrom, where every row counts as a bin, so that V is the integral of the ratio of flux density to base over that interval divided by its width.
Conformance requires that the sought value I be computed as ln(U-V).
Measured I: -1.9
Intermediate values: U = 1.24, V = 1.09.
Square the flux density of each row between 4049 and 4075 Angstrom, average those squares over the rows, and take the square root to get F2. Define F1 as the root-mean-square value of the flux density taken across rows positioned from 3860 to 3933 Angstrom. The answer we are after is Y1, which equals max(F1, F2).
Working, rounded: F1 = 13.2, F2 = 15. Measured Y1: 15.3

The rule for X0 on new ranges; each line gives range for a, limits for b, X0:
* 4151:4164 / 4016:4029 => 1.96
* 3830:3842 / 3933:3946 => 2.13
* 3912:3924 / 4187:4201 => 1.95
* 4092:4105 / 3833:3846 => 2.13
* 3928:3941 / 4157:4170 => 1.53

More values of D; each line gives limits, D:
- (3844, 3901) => 1.5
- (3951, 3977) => 3.2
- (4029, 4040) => 0.5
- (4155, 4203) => 0.8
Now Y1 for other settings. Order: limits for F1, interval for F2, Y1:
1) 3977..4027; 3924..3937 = 15.6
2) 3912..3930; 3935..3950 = 13.4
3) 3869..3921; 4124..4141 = 15.9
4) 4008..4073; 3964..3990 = 15.3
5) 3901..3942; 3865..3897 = 13.3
